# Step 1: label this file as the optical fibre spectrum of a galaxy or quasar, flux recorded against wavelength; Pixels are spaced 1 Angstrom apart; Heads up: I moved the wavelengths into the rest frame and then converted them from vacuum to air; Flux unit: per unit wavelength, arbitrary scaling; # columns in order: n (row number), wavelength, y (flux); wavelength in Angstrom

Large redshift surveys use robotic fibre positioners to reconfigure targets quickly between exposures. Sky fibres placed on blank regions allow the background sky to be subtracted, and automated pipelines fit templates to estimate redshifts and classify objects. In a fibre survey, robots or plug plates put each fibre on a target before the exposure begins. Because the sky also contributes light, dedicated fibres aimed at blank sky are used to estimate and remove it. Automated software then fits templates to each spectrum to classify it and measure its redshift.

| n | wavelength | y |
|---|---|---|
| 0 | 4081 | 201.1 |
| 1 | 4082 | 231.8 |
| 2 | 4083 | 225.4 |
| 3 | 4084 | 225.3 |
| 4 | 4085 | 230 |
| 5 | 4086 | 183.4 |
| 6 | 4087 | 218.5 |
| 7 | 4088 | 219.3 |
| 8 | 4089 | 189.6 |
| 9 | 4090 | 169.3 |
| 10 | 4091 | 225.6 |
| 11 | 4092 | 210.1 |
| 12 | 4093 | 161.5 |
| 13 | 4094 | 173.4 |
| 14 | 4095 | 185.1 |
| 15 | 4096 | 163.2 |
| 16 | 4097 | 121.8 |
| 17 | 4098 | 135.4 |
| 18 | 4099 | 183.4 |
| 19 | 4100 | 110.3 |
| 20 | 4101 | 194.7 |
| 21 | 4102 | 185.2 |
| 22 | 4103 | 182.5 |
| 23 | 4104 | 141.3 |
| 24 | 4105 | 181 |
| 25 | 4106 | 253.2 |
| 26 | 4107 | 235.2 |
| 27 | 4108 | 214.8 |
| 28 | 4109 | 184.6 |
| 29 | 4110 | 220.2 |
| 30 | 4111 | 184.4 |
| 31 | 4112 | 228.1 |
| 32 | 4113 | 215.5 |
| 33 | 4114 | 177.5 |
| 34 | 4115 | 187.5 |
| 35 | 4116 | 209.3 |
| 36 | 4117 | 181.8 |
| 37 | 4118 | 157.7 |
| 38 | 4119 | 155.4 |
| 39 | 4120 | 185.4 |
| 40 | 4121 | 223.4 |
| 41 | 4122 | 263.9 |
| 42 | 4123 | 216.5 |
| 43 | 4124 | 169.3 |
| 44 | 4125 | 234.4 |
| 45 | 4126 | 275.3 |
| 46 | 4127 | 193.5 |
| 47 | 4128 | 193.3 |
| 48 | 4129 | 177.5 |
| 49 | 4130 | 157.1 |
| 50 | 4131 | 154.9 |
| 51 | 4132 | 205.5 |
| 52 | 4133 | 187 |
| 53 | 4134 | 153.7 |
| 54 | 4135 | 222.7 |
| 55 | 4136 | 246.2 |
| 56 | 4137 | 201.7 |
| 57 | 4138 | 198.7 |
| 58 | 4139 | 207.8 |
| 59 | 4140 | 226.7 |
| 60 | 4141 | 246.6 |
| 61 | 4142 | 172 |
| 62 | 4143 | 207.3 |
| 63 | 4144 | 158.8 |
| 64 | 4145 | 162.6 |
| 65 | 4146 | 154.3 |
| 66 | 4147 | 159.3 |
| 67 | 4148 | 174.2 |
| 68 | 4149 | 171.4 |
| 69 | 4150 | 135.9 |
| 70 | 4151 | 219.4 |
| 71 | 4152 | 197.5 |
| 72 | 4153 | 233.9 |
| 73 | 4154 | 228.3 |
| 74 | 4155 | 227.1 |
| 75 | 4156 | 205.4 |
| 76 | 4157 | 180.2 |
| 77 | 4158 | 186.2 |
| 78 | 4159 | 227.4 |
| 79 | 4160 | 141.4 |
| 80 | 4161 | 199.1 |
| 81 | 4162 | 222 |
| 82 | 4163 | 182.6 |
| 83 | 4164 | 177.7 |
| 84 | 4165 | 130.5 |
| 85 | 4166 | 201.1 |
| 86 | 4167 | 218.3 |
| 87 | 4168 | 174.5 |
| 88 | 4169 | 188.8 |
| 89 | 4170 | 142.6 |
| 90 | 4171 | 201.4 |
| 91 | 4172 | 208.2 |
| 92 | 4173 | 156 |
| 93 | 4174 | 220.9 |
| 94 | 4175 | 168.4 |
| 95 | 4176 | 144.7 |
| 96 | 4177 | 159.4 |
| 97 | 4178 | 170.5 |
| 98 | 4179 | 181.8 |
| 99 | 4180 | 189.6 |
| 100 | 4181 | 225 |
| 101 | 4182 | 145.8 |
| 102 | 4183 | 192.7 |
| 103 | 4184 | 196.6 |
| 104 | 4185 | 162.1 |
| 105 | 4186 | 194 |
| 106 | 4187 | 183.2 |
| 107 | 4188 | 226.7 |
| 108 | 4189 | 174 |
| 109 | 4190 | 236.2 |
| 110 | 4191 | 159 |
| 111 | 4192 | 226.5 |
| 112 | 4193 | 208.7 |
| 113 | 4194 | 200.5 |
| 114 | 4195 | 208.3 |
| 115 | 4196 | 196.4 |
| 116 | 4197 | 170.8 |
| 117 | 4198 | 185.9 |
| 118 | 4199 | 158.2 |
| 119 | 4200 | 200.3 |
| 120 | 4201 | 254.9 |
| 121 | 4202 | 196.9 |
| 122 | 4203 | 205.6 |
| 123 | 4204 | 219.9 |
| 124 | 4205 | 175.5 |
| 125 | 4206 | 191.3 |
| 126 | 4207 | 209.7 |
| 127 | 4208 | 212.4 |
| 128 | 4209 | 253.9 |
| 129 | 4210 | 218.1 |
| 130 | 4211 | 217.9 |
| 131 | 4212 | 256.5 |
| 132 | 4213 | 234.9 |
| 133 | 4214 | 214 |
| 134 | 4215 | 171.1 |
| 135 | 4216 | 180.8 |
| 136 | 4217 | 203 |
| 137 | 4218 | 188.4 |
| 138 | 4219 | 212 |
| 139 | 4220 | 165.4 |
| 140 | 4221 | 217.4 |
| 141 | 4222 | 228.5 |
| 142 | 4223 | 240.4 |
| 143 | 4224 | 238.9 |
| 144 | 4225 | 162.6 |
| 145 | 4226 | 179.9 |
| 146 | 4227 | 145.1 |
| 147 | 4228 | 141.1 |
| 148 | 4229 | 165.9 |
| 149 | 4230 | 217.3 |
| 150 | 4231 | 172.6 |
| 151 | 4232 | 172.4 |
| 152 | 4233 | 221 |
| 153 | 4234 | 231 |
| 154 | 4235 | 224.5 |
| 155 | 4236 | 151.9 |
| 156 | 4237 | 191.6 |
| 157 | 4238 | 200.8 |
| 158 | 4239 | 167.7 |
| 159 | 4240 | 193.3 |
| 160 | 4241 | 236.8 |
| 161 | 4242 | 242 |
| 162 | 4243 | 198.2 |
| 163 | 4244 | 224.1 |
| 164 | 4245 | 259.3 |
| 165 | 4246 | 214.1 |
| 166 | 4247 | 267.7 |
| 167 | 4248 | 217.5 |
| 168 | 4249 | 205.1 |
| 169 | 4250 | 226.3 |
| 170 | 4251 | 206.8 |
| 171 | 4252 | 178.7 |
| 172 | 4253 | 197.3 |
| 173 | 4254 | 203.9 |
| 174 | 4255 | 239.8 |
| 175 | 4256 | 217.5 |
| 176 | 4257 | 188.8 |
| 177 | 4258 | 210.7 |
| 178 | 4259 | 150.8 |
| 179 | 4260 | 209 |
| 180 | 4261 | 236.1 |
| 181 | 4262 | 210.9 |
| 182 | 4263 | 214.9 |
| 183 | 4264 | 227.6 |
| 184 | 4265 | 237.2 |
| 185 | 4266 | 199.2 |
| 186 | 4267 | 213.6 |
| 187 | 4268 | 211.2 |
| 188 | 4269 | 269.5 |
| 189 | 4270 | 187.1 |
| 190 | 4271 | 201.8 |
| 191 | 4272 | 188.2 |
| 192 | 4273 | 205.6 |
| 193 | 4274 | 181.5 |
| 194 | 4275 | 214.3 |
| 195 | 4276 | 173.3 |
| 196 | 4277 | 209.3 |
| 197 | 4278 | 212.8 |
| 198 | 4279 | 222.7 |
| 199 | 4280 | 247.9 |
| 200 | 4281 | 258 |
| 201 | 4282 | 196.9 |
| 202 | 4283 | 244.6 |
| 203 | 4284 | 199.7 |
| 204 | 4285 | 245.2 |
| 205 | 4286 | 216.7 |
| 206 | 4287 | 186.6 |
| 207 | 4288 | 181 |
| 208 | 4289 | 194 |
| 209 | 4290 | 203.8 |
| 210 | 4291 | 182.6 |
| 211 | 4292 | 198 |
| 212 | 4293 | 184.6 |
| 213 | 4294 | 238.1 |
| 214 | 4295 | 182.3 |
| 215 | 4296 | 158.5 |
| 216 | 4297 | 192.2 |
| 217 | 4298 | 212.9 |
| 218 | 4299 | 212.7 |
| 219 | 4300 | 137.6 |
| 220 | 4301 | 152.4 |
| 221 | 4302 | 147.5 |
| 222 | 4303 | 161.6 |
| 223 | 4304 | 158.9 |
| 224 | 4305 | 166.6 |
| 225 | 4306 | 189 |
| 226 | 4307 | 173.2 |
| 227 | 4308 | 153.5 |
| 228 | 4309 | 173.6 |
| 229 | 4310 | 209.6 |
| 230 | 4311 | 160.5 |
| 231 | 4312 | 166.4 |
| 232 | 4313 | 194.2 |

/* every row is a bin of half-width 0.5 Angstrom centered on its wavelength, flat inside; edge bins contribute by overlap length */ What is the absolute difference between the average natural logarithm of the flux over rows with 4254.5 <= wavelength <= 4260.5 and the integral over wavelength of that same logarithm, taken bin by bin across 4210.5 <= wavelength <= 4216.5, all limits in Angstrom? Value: 26.8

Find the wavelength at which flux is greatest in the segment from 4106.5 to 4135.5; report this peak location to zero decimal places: 4126 Angstrom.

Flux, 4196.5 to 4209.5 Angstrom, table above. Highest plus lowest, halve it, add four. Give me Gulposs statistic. 211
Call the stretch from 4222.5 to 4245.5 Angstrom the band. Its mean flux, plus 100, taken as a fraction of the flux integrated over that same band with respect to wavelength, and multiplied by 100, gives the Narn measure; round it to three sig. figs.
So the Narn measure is 6.53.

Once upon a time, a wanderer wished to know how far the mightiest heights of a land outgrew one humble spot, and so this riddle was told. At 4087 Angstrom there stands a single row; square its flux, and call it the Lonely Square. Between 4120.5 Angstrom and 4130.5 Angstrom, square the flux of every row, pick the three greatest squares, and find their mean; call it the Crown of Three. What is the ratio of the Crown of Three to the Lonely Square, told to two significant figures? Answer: 1.4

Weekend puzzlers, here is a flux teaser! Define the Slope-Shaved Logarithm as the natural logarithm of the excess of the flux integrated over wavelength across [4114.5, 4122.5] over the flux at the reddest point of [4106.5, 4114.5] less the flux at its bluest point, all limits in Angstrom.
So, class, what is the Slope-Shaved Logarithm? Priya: 7.39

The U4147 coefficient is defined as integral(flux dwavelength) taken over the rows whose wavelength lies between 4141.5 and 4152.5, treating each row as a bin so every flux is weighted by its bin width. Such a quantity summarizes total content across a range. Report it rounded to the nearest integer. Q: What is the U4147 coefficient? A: 1913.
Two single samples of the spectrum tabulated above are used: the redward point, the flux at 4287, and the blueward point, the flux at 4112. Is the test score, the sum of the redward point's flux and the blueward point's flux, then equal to 415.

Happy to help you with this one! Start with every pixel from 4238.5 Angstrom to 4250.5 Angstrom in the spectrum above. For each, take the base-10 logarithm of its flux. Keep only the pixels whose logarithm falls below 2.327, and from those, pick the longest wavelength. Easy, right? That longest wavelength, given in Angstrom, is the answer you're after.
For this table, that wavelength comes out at 4249 Angstrom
